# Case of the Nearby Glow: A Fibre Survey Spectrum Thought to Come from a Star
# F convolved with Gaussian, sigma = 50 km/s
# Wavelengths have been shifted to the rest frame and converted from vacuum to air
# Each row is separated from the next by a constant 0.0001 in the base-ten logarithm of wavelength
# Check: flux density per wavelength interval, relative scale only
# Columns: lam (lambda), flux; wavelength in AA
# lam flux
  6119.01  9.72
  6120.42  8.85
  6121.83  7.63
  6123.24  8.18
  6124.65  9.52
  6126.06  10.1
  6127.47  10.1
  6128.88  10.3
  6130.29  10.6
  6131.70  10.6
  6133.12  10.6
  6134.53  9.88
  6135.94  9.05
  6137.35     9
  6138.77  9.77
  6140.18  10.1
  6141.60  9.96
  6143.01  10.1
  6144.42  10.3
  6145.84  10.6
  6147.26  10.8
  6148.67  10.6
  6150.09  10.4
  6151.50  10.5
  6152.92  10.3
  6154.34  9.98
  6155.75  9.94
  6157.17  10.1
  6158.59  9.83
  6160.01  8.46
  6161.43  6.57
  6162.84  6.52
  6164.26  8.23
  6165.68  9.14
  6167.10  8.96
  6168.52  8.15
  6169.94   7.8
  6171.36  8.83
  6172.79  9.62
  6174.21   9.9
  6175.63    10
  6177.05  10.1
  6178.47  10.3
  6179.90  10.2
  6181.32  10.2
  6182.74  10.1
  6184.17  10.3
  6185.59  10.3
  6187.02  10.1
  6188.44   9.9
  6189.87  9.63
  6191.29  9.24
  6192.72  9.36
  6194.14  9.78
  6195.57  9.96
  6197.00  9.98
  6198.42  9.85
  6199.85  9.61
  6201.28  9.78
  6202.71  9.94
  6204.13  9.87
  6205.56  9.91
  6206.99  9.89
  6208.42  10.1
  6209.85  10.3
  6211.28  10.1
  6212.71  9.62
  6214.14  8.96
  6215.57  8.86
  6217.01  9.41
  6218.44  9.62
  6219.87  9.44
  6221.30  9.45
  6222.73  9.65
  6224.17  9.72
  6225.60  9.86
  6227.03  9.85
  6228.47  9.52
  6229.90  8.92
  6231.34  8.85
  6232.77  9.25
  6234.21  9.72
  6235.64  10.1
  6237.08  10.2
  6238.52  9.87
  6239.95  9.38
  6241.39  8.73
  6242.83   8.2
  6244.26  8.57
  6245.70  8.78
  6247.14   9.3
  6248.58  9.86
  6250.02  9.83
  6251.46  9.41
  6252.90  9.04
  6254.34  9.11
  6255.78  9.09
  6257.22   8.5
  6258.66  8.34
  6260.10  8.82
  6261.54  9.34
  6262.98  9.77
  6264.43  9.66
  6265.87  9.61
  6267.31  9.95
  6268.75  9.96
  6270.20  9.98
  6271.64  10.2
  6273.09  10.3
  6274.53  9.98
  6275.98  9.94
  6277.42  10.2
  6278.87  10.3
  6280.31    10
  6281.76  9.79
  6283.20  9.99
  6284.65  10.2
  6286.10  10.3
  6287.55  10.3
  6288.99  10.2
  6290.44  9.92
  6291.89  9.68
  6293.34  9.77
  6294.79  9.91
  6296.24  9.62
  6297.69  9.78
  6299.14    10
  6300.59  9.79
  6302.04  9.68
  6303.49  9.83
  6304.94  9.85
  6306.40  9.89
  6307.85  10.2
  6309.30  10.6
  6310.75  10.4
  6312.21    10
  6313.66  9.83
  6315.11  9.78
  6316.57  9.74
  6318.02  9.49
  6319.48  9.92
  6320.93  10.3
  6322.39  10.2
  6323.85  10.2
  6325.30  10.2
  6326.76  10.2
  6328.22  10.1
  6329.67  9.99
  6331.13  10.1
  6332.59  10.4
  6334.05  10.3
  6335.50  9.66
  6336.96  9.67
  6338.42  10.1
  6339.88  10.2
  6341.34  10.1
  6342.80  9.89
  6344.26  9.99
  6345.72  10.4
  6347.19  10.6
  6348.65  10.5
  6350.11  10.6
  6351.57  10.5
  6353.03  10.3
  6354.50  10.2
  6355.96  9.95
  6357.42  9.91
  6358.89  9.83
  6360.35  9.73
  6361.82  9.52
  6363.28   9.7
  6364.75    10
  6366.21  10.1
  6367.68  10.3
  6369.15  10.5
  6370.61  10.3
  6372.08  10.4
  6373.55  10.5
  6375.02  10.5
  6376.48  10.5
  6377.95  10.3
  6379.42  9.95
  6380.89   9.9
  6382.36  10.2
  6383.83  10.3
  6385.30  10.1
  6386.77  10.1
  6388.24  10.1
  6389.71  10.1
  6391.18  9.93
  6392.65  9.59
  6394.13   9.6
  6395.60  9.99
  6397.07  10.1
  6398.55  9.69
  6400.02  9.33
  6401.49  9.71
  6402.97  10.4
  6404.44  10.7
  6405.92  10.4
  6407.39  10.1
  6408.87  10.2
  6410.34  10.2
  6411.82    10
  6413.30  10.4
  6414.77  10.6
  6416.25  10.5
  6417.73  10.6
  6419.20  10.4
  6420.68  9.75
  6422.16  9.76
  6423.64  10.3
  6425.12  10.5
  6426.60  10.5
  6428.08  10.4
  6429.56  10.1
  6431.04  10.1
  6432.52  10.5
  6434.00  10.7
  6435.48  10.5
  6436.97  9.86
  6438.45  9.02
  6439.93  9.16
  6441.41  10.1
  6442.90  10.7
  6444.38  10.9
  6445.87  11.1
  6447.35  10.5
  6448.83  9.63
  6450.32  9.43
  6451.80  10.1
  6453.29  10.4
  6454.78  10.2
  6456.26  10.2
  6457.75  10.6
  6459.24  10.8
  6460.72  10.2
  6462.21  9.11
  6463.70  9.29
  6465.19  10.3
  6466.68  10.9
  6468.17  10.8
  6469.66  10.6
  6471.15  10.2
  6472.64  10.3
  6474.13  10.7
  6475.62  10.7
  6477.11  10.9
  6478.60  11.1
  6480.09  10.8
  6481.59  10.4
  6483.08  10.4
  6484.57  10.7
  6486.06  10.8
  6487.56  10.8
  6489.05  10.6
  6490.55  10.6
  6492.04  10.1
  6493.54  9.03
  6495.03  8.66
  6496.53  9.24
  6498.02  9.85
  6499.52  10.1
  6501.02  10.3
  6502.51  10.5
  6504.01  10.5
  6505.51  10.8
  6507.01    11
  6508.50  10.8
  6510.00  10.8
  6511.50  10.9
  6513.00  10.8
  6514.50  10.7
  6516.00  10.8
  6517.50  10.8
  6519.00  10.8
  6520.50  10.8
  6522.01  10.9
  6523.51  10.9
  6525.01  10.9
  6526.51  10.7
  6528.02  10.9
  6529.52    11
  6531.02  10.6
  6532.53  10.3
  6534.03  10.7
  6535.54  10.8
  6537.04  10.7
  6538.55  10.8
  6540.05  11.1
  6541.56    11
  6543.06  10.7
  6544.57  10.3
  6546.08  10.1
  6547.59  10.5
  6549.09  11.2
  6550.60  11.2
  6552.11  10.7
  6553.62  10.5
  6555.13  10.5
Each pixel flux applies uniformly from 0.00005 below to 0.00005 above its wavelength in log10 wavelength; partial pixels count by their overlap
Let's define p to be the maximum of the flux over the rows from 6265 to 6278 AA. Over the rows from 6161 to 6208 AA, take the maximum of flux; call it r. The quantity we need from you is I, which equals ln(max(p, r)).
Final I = 2.33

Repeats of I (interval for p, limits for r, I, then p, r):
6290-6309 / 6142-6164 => 2.38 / 10.2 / 10.8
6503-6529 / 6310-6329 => 2.40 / 11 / 10.4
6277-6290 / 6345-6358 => 2.36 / 10.3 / 10.6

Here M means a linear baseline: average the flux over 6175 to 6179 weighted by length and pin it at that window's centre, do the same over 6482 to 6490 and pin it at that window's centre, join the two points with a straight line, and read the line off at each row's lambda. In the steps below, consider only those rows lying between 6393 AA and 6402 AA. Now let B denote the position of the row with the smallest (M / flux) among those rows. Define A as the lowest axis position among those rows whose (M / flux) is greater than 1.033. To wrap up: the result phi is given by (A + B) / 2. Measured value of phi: 6395.6 AA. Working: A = 6394.13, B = 6397.07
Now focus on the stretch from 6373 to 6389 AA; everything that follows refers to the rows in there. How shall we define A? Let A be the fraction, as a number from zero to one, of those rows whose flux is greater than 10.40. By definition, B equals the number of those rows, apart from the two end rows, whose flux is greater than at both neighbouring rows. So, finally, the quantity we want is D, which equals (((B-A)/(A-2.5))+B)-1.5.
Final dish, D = -0.83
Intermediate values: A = 0.3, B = 1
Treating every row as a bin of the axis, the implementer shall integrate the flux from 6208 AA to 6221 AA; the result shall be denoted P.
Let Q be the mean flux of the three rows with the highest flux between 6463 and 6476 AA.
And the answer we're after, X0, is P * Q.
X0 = 1346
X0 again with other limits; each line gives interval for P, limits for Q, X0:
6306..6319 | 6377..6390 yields 1334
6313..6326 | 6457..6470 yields 1403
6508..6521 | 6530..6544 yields 1540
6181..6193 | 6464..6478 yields 1292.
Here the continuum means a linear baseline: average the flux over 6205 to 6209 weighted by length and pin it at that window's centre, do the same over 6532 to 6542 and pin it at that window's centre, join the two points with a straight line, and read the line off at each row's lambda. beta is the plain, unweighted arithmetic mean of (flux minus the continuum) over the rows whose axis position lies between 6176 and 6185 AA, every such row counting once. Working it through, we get 0.30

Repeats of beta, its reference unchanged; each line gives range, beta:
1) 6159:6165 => -2.40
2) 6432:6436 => 0.05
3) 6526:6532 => 0.04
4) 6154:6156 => 0.13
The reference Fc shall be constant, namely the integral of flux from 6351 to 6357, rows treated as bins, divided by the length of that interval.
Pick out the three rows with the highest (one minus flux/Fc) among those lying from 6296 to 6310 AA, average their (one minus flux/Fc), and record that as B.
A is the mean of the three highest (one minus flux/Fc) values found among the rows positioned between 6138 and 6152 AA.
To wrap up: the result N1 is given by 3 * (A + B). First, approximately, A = 0.03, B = 0.051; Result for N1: 0.23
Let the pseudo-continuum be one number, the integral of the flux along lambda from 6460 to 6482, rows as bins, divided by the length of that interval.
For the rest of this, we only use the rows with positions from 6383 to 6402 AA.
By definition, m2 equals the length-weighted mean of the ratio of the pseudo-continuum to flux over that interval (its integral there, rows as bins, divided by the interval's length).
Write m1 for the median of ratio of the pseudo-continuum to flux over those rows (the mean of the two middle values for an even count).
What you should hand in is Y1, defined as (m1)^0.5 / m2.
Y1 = 0.969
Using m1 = 1.04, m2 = 1.05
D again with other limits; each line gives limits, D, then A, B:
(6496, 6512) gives -0.70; 0.6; 1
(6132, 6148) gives -0.83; 0.3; 1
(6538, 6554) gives -0.61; 0.8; 1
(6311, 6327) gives -0.90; 0.0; 1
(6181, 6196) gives -1.50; 0.0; 0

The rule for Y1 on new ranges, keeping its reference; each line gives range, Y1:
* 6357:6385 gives 0.982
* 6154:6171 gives 0.886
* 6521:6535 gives 1.011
